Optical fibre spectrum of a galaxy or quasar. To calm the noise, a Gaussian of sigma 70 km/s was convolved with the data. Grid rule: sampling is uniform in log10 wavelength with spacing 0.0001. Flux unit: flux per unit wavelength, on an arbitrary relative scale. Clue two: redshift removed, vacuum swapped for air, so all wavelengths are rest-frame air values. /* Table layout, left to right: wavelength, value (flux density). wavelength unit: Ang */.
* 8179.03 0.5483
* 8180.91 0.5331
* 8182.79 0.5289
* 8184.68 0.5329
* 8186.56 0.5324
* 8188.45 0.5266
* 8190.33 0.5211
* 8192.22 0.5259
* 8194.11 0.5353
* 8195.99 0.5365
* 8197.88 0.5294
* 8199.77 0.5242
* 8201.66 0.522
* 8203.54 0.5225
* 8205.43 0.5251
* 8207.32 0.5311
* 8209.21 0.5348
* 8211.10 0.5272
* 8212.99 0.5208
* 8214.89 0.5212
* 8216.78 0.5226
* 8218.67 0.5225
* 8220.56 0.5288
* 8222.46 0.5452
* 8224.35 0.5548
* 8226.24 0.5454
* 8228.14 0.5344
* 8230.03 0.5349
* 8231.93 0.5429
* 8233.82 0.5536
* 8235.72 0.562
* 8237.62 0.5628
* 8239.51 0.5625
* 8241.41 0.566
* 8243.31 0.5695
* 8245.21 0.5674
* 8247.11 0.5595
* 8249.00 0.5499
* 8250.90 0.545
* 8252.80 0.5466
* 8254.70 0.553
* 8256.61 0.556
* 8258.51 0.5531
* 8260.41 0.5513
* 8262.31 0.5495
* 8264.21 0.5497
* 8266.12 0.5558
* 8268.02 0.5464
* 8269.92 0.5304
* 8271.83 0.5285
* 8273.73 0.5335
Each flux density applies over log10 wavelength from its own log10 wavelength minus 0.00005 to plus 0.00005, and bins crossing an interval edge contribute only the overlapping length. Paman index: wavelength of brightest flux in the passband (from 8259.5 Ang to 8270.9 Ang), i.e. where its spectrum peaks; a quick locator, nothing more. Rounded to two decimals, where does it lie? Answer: 8266.12 Ang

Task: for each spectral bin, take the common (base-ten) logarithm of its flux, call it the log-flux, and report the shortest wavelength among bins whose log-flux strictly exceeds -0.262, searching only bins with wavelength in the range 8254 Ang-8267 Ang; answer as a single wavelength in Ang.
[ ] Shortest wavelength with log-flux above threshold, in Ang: 8254.70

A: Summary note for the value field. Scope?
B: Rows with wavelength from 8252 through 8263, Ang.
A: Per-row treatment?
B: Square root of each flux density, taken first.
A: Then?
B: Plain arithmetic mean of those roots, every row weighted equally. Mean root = 0.743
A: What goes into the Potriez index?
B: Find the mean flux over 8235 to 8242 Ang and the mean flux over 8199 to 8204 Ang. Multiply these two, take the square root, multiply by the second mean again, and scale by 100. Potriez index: 28.4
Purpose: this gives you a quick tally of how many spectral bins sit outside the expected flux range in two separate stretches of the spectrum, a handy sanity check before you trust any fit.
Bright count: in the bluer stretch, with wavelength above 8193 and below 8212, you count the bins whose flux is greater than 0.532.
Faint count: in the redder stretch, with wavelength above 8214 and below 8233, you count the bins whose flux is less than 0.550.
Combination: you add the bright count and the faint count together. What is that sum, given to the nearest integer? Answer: 12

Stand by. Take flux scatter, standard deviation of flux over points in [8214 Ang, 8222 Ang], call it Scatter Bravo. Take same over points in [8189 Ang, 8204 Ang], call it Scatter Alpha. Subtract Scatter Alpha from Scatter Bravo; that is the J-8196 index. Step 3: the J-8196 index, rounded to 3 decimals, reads -0.003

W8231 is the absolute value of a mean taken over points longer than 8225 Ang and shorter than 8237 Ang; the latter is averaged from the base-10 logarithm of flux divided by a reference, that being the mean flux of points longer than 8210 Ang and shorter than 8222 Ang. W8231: 0.018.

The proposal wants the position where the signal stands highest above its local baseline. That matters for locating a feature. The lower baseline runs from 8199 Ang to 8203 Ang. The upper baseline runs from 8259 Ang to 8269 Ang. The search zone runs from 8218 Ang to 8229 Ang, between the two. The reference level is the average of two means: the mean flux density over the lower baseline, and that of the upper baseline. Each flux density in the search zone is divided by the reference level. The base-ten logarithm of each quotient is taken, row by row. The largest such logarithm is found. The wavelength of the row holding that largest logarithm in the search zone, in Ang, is 8224.35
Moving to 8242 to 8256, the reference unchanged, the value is 8243.31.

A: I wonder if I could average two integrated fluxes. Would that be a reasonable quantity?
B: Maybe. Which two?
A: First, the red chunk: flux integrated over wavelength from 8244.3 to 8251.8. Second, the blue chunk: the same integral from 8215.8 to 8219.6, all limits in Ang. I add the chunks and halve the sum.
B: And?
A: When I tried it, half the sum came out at 3.1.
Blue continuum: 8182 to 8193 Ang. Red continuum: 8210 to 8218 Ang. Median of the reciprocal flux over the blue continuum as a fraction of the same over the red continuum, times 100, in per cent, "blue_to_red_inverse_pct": 99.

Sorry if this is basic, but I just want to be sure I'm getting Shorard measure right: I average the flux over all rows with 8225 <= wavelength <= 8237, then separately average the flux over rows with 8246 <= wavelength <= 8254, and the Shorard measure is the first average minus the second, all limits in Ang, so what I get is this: -0.005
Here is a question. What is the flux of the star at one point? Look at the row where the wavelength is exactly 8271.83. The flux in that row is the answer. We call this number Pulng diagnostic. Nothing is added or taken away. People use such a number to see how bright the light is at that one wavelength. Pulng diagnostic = 0.5285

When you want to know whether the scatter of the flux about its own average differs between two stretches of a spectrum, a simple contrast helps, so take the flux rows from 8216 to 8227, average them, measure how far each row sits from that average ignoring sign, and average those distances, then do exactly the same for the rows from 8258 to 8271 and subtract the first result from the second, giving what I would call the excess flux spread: -0.0064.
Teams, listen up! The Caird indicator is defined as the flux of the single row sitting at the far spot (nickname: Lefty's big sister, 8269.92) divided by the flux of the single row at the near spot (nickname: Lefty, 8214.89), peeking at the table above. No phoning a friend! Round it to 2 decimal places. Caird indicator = 1.02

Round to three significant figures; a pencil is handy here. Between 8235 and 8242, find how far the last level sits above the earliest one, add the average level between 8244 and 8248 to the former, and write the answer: 0.567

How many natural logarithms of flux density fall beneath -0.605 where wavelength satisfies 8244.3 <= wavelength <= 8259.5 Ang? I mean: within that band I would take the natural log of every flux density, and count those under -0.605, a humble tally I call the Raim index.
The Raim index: 1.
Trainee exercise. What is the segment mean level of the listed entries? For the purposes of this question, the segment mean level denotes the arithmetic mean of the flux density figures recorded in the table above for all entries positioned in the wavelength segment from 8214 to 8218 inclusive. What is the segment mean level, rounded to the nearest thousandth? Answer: 0.522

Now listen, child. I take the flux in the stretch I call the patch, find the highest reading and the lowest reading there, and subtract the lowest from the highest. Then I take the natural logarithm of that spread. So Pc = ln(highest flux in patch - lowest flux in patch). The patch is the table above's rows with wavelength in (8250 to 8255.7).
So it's -4.83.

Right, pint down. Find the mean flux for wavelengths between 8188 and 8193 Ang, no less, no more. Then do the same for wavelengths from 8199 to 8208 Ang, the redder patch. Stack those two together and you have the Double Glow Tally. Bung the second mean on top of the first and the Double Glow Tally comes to 1.05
